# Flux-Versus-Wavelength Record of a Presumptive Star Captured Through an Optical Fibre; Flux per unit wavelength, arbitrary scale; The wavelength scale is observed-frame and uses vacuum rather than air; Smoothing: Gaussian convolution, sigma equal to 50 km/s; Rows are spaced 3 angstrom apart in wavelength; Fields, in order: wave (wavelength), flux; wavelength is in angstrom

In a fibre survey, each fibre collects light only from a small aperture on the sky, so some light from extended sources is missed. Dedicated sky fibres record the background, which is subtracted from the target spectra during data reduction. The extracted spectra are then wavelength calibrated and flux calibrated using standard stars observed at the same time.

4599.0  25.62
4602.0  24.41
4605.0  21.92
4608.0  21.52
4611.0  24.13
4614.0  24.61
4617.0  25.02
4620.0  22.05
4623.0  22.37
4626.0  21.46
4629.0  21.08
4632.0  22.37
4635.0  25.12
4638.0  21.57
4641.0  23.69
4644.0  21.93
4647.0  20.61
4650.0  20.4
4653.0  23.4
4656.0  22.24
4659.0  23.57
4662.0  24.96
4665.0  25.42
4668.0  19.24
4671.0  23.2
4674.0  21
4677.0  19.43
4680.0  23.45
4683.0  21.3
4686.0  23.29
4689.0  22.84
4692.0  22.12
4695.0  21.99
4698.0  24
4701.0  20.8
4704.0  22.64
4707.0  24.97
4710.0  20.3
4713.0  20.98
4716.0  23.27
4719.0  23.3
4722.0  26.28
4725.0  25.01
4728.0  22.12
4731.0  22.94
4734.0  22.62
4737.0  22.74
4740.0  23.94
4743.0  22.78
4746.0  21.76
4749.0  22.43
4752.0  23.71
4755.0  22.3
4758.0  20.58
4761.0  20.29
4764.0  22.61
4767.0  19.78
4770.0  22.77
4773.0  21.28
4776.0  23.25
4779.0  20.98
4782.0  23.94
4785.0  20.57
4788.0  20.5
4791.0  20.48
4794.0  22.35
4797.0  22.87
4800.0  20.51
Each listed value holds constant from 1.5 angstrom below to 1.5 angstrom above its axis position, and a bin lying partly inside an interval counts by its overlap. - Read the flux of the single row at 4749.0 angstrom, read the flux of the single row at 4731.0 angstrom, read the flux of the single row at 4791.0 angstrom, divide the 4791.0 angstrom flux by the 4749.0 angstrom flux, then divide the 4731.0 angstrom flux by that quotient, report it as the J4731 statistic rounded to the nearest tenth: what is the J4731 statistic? 25.1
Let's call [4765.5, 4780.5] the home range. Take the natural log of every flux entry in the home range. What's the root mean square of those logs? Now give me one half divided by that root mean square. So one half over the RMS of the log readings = 0.163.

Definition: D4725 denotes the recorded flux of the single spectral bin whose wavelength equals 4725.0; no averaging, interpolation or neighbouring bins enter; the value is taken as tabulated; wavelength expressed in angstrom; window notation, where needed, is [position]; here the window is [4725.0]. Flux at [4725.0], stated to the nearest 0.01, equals 25.01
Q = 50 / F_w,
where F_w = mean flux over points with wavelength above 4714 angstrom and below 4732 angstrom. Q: 2.10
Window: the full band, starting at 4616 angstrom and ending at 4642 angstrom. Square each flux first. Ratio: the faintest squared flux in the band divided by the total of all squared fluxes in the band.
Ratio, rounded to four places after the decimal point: 0.0950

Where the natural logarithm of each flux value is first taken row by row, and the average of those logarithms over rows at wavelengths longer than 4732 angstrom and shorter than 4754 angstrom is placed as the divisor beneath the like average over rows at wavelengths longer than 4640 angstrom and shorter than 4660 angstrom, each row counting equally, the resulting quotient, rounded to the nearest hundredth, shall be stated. 0.99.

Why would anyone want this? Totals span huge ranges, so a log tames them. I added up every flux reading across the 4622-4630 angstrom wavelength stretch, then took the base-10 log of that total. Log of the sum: 1.81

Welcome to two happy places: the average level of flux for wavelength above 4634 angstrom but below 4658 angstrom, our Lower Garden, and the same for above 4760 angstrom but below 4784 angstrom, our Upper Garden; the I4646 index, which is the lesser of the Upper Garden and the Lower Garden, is 21.9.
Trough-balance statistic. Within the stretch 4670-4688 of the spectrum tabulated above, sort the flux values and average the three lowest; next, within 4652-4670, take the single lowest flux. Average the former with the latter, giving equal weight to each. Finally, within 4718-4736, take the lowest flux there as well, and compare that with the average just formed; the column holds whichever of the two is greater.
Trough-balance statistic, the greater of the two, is 22.1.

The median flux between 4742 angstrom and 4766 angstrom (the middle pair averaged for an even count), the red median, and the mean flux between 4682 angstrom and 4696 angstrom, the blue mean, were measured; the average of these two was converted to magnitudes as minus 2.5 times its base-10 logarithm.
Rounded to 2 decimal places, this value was -3.37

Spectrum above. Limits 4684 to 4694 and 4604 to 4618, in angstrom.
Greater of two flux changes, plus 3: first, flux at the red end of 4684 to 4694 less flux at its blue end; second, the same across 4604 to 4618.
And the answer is 6.1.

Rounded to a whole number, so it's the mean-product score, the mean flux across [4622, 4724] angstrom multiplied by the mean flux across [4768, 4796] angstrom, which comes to 490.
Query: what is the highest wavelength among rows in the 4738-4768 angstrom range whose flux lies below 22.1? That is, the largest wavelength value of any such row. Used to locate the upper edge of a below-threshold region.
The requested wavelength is 4767.0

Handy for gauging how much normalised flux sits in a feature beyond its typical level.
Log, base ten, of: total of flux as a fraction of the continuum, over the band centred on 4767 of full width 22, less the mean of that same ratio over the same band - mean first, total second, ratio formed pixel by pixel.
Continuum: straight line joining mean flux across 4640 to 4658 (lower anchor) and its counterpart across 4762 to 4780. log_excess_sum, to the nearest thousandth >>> 0.773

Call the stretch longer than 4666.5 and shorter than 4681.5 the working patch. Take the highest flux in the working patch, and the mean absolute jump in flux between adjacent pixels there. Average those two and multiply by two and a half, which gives 33.0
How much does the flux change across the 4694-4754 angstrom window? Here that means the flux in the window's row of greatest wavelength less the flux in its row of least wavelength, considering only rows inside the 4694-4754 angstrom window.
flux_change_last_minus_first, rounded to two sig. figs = 1.7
